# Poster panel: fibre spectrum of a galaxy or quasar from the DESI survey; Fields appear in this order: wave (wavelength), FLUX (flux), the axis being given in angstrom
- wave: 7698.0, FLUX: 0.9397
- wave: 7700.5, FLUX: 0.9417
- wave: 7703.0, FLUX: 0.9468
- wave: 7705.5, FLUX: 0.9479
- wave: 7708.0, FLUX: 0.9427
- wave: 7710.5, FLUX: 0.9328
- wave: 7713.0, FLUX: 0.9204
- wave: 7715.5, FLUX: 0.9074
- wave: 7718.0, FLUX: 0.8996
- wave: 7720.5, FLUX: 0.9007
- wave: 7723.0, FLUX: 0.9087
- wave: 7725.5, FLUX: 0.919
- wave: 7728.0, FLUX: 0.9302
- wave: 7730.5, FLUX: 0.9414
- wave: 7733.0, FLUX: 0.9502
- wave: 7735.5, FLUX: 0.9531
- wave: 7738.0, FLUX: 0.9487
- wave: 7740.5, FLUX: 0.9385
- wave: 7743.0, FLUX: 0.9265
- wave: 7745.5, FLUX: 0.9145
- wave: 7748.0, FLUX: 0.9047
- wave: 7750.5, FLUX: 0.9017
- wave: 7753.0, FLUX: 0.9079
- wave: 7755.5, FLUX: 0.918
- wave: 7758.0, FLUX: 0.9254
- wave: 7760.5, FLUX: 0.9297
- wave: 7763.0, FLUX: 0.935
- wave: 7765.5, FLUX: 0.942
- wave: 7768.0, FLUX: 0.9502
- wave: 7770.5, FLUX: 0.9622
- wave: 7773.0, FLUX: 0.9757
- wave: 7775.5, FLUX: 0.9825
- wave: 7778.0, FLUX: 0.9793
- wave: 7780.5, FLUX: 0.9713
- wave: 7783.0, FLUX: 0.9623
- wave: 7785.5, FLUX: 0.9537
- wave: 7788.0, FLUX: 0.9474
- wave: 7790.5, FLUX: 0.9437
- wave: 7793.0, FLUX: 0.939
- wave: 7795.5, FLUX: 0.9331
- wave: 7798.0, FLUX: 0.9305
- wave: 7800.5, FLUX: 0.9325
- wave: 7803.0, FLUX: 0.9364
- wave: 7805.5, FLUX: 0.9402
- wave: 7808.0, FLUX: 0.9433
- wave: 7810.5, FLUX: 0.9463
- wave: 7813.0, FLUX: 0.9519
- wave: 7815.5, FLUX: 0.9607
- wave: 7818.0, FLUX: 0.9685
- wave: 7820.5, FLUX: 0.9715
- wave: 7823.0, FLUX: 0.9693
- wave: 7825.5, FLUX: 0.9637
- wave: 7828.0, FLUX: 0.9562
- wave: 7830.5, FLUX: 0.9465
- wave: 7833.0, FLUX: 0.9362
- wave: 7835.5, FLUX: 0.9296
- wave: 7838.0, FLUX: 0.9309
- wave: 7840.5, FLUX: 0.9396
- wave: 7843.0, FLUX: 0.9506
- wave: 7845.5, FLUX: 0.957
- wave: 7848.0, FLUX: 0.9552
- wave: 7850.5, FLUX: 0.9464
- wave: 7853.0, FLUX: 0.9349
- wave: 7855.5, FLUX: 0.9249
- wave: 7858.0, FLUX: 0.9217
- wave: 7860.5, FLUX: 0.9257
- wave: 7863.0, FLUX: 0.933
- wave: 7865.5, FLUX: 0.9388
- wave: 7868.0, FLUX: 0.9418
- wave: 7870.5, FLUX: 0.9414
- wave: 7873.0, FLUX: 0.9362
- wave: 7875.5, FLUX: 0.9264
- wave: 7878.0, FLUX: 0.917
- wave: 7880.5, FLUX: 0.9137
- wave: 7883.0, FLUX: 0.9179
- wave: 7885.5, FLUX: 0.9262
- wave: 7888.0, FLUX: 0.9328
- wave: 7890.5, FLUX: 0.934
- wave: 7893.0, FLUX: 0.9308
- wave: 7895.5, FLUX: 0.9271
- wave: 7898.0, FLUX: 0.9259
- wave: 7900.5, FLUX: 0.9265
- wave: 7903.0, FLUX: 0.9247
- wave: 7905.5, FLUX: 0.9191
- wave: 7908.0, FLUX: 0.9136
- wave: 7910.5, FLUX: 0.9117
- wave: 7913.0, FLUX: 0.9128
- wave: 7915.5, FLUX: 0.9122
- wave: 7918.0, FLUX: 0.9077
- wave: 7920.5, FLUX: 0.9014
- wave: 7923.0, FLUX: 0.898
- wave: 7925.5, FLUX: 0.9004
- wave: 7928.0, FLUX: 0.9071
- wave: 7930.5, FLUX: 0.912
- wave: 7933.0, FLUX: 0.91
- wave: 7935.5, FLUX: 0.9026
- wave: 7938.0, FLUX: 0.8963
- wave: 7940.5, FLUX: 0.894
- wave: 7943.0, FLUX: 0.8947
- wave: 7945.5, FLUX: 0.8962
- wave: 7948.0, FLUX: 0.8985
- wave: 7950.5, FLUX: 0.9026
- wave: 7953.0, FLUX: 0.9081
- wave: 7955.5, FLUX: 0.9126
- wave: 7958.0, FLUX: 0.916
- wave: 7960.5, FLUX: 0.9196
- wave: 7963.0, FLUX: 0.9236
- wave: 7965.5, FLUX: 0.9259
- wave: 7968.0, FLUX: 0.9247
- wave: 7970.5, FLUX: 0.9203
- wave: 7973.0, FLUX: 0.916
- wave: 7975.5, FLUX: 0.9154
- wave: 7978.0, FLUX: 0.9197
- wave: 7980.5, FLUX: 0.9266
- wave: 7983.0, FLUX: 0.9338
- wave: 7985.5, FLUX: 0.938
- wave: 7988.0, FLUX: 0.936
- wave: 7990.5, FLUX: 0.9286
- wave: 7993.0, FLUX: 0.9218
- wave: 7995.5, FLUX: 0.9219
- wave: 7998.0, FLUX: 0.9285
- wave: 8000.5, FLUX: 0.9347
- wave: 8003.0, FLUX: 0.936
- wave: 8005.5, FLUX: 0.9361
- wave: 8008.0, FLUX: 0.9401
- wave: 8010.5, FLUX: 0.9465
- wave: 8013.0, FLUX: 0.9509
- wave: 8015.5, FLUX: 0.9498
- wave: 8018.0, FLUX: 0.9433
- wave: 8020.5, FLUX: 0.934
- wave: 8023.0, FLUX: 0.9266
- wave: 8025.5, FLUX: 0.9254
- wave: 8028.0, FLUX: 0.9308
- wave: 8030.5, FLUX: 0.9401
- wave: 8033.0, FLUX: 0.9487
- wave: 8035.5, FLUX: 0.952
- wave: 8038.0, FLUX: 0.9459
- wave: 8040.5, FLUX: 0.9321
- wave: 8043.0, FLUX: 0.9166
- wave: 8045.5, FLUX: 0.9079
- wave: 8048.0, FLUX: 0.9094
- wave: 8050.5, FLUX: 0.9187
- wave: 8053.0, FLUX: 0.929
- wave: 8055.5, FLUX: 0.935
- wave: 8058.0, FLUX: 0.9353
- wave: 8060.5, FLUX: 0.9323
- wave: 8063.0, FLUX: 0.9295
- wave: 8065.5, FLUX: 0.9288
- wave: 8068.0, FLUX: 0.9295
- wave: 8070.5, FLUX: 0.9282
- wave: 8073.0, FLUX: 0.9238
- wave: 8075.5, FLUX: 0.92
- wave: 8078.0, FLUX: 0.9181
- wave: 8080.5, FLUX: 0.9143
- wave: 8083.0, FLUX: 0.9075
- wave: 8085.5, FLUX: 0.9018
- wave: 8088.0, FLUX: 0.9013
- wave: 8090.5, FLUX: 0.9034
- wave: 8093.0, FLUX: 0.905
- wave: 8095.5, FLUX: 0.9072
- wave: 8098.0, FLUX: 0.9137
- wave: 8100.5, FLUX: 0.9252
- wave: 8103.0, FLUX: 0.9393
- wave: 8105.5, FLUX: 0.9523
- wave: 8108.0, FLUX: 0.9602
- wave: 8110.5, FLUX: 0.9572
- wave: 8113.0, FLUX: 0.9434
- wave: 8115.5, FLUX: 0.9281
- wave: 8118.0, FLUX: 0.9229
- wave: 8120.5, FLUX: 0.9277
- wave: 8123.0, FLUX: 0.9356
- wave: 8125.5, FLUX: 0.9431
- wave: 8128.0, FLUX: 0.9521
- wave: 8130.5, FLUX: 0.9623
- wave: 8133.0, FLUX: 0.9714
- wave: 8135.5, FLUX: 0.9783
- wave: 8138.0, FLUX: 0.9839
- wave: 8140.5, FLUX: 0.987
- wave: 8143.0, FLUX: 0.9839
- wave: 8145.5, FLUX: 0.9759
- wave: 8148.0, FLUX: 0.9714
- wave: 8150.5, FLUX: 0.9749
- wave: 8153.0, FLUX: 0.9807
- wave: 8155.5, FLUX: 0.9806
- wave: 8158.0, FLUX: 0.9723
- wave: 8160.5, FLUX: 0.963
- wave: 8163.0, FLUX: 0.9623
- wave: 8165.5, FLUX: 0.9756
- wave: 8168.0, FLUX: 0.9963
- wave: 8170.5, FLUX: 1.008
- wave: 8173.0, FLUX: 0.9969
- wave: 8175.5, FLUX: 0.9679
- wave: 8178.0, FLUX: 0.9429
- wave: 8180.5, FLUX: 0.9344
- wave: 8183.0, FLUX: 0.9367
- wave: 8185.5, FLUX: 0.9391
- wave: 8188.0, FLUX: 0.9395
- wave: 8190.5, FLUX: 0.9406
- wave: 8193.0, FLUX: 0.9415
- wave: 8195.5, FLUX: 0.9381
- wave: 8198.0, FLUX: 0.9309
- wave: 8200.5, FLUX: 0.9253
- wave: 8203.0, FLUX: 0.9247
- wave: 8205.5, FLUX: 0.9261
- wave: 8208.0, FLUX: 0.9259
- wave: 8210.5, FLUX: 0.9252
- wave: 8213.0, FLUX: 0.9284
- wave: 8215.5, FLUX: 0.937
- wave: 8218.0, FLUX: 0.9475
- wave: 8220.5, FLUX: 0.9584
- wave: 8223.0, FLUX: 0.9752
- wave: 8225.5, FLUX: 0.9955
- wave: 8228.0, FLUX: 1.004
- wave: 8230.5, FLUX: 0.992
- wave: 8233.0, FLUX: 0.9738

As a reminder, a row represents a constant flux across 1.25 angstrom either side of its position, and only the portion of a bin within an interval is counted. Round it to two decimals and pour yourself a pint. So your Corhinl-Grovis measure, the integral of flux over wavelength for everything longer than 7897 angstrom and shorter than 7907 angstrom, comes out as 9.24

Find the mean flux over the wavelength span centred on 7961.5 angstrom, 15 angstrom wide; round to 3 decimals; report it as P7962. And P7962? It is 0.920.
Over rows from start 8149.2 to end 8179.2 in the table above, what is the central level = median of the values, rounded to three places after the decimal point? 0.975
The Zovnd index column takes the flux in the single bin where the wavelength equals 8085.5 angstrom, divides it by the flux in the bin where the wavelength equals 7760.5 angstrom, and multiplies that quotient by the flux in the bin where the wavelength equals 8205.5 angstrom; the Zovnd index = 0.898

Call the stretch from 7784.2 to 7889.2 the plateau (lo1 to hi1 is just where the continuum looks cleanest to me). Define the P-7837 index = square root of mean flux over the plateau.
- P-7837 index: 0.970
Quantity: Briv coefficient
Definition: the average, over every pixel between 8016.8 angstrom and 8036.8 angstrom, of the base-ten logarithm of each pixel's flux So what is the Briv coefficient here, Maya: -0.028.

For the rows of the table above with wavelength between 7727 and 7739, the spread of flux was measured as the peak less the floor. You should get 0.023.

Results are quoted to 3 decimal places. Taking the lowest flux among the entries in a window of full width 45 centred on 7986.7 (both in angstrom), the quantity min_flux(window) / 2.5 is 0.366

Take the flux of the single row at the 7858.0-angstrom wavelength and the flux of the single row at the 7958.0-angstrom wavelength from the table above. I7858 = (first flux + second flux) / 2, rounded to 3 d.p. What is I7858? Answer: 0.919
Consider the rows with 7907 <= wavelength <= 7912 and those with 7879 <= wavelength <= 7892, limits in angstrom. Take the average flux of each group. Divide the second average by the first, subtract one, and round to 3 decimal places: 0.013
